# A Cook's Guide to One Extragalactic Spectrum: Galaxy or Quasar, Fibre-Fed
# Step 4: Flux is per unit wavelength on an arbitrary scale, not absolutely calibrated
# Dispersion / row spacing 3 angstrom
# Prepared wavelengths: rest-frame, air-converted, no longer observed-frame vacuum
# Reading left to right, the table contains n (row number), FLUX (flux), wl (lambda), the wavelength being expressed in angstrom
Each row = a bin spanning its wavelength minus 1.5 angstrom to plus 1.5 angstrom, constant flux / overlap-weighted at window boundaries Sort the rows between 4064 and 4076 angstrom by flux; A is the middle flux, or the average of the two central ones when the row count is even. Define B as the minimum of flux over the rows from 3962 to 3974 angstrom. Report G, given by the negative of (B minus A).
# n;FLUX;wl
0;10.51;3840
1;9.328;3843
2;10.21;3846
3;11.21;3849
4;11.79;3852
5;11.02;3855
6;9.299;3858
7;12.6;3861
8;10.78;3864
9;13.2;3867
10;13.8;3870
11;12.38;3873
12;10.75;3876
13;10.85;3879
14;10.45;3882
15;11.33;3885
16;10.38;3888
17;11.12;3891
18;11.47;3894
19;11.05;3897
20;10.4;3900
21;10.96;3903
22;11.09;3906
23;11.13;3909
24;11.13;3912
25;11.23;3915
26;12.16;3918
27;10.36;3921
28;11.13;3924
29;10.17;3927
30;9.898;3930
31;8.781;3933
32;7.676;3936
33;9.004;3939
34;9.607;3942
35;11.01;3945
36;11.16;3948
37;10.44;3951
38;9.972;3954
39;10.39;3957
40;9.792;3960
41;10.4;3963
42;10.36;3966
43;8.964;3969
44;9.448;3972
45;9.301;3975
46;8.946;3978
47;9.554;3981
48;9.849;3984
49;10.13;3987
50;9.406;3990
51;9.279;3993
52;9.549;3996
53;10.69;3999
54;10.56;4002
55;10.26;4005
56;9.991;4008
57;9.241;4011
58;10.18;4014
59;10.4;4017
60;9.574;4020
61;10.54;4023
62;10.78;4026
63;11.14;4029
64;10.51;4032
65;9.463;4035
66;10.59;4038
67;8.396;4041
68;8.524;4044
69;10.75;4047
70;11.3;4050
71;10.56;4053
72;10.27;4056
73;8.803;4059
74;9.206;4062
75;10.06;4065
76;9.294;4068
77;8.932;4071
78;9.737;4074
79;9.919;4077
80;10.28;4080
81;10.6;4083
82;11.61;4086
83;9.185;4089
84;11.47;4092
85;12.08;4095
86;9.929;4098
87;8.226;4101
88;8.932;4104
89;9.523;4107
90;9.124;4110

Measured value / 0.6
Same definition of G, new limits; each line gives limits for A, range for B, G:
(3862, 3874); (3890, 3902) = 2.4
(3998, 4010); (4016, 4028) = 0.8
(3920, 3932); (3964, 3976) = 1.3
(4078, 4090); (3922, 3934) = 1.7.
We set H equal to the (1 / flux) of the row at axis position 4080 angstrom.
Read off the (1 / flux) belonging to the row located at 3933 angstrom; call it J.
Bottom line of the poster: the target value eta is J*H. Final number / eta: 0.0111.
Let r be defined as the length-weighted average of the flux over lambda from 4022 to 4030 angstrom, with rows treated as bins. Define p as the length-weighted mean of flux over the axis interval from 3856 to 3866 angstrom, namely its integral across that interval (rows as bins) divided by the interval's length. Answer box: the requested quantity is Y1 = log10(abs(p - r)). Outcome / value -0.7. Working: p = 11.0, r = 10.8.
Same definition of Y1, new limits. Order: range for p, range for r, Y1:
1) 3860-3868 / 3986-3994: 0.4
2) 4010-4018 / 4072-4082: -2.7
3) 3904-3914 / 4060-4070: 0.2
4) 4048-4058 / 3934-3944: 0.2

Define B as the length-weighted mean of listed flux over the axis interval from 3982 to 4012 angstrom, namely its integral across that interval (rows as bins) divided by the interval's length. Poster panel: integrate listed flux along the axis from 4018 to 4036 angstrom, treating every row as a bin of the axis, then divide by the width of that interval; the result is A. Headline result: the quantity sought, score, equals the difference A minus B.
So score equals 0.5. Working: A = 10.4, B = 9.9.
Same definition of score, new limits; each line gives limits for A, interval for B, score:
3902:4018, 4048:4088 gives 0.0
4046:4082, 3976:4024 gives 0.1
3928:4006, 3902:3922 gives -1.4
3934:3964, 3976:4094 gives -0.1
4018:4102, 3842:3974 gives -0.6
